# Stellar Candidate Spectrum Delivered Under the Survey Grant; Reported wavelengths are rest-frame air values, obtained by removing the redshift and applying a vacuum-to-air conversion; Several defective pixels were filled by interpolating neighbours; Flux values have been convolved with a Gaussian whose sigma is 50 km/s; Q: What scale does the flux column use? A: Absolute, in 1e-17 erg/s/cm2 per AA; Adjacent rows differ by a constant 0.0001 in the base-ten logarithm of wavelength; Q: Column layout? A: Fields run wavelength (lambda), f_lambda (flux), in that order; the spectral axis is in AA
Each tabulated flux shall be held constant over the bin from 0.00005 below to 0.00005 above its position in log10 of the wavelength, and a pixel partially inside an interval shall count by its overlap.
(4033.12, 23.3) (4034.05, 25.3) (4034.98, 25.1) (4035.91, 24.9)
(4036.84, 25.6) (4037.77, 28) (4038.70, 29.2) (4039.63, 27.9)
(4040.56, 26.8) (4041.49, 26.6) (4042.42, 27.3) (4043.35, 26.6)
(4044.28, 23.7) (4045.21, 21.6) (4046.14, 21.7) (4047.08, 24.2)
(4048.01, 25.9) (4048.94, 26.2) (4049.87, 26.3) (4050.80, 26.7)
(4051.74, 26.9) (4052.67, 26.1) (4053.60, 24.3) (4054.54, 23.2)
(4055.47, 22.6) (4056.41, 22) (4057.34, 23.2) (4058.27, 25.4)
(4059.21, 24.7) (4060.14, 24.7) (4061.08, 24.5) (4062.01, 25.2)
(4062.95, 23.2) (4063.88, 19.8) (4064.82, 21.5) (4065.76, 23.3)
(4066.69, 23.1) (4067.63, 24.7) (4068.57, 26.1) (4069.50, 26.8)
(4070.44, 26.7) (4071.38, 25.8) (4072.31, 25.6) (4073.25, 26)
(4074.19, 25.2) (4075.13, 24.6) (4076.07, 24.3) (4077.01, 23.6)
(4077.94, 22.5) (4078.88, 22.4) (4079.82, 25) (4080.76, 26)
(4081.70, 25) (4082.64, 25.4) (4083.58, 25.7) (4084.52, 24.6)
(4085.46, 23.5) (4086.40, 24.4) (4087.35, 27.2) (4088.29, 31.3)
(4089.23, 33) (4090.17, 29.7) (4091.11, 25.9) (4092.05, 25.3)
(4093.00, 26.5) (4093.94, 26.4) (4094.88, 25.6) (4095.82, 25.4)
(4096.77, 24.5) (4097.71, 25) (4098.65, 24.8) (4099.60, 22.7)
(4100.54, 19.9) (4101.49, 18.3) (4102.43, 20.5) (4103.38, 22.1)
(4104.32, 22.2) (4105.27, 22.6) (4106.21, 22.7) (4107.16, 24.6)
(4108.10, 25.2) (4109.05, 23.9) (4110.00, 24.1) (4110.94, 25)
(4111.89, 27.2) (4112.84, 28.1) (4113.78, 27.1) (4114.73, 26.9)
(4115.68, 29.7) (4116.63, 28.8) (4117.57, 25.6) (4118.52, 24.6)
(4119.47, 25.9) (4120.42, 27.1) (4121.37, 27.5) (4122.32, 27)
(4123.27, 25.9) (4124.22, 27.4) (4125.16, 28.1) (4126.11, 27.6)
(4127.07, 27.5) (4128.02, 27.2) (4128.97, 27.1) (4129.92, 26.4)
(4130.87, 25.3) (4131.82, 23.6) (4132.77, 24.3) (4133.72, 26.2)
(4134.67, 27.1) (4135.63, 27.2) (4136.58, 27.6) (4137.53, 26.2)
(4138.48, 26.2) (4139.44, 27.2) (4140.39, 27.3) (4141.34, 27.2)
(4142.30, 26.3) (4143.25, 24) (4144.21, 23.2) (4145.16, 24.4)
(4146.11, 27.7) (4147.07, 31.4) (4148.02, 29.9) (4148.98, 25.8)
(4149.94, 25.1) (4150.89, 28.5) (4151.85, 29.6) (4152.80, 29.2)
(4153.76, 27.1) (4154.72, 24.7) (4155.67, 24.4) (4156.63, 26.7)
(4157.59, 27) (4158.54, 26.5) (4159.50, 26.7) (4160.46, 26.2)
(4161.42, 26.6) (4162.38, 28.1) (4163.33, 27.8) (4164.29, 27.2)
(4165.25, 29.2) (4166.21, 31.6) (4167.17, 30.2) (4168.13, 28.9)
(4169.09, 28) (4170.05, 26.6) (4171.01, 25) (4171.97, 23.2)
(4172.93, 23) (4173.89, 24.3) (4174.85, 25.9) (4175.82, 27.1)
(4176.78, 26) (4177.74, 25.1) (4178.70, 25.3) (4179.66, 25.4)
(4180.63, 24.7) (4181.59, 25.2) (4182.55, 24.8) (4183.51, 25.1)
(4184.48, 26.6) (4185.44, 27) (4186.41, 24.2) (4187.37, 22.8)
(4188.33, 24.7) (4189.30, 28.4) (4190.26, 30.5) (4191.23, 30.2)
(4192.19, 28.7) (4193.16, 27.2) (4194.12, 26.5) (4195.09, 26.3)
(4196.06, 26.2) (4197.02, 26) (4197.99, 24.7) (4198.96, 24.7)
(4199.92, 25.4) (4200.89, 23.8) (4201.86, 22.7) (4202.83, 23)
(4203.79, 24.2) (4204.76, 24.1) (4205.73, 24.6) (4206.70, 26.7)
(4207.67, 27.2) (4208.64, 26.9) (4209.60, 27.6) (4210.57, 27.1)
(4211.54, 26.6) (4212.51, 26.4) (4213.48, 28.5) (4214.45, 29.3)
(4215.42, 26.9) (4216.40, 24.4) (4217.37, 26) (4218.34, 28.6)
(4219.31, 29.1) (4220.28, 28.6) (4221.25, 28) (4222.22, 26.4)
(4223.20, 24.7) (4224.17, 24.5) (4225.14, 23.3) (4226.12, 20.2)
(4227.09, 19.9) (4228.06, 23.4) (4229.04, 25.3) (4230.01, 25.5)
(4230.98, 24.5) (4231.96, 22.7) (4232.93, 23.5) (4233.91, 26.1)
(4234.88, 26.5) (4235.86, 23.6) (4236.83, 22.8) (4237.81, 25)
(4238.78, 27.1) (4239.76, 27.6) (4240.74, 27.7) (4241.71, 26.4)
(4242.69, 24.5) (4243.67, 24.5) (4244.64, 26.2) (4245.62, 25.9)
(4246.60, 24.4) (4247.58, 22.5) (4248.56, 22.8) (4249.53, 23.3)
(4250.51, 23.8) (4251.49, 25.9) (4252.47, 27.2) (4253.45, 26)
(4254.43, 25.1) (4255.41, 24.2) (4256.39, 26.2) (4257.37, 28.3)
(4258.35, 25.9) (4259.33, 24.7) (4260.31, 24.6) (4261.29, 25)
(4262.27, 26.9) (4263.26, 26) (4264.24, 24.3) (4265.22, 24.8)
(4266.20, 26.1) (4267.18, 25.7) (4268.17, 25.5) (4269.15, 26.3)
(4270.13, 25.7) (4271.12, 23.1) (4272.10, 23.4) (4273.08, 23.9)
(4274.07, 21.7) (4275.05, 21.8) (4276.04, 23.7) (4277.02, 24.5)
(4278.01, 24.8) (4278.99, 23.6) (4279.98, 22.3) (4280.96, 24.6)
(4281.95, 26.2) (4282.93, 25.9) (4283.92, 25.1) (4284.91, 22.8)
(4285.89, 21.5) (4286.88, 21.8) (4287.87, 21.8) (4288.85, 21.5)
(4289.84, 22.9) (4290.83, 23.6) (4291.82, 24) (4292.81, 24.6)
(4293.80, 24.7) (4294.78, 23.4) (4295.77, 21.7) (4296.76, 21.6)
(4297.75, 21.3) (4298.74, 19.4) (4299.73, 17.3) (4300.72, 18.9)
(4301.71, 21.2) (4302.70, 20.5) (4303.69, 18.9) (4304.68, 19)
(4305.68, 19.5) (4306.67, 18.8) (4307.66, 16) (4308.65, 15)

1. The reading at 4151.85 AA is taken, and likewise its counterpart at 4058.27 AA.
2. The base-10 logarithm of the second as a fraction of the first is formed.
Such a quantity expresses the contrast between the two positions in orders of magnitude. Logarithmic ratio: -0.066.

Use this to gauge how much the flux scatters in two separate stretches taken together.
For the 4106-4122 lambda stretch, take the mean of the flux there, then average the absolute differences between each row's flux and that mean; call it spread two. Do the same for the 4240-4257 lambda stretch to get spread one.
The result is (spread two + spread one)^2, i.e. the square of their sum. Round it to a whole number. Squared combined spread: 8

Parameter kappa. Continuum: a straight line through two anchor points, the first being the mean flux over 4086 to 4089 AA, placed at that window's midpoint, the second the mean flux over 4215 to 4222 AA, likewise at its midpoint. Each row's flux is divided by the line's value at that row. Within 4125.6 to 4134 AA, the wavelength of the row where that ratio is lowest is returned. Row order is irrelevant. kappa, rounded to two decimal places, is 4131.82 AA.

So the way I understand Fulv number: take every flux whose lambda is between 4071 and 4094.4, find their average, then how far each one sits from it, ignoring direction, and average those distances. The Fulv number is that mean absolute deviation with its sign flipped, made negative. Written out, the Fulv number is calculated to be -1.59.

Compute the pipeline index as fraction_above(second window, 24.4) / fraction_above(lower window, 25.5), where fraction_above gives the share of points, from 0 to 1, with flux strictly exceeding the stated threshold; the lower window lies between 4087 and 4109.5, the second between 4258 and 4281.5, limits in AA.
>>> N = 1.9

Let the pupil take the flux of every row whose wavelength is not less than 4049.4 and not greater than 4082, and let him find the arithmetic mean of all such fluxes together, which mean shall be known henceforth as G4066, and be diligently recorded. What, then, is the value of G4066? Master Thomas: 24.5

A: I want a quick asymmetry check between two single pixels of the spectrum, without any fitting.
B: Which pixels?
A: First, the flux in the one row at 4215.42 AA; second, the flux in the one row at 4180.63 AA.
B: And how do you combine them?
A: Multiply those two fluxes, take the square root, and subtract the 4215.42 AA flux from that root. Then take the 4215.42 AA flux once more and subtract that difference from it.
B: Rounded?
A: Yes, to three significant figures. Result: 28.0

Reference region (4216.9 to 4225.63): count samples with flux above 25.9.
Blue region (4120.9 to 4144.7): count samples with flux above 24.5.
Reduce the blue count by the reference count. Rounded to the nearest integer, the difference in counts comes 15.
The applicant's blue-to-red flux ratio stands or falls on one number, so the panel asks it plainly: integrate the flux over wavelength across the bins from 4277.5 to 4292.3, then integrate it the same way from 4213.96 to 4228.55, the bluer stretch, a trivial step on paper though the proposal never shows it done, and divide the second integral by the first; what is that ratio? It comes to 1.07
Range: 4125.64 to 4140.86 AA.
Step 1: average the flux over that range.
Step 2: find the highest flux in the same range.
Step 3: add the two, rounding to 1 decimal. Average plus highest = 54.1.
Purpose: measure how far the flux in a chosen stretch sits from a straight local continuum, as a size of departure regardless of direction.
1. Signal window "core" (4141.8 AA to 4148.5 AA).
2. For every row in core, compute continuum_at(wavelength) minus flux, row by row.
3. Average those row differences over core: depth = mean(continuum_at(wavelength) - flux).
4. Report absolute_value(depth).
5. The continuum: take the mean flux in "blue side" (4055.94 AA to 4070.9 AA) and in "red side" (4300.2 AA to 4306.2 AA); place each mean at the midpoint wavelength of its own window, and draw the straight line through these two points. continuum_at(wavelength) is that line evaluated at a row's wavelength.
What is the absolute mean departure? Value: 4.1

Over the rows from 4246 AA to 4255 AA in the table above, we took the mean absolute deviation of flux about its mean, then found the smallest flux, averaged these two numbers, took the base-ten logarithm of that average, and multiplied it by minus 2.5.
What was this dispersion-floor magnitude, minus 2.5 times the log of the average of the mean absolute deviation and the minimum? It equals -2.69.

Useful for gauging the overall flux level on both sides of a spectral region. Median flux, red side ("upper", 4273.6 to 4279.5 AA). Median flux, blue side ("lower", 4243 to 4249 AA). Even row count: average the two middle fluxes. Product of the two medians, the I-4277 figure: 578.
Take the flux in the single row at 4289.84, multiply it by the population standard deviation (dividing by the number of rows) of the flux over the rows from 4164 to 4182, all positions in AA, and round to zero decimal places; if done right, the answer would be 52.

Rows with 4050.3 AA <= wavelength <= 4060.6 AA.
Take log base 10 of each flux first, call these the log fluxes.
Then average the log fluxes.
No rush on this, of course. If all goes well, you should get 1.39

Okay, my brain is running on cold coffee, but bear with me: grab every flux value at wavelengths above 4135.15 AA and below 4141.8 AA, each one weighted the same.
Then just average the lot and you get 27.0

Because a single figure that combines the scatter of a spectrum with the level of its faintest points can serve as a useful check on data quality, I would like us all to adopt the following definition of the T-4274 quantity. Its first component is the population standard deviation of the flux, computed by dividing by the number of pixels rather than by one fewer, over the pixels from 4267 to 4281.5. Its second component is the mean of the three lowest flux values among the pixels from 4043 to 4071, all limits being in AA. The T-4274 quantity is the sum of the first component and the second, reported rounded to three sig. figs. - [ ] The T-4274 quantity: 22.4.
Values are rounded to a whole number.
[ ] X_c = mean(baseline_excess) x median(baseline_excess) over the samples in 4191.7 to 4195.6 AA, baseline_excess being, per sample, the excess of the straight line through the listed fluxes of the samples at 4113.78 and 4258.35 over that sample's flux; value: 0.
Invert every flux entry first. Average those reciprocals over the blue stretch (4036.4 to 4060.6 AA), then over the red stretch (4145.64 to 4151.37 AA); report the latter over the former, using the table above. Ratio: 0.90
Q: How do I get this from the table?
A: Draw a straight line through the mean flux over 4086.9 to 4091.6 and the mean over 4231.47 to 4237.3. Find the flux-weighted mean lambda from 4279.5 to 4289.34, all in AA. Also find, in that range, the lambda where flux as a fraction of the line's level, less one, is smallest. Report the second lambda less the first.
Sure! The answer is 1.6 AA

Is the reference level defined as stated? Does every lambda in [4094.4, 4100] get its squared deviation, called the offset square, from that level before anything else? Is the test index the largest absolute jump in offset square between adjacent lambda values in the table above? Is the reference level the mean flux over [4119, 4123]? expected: 13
